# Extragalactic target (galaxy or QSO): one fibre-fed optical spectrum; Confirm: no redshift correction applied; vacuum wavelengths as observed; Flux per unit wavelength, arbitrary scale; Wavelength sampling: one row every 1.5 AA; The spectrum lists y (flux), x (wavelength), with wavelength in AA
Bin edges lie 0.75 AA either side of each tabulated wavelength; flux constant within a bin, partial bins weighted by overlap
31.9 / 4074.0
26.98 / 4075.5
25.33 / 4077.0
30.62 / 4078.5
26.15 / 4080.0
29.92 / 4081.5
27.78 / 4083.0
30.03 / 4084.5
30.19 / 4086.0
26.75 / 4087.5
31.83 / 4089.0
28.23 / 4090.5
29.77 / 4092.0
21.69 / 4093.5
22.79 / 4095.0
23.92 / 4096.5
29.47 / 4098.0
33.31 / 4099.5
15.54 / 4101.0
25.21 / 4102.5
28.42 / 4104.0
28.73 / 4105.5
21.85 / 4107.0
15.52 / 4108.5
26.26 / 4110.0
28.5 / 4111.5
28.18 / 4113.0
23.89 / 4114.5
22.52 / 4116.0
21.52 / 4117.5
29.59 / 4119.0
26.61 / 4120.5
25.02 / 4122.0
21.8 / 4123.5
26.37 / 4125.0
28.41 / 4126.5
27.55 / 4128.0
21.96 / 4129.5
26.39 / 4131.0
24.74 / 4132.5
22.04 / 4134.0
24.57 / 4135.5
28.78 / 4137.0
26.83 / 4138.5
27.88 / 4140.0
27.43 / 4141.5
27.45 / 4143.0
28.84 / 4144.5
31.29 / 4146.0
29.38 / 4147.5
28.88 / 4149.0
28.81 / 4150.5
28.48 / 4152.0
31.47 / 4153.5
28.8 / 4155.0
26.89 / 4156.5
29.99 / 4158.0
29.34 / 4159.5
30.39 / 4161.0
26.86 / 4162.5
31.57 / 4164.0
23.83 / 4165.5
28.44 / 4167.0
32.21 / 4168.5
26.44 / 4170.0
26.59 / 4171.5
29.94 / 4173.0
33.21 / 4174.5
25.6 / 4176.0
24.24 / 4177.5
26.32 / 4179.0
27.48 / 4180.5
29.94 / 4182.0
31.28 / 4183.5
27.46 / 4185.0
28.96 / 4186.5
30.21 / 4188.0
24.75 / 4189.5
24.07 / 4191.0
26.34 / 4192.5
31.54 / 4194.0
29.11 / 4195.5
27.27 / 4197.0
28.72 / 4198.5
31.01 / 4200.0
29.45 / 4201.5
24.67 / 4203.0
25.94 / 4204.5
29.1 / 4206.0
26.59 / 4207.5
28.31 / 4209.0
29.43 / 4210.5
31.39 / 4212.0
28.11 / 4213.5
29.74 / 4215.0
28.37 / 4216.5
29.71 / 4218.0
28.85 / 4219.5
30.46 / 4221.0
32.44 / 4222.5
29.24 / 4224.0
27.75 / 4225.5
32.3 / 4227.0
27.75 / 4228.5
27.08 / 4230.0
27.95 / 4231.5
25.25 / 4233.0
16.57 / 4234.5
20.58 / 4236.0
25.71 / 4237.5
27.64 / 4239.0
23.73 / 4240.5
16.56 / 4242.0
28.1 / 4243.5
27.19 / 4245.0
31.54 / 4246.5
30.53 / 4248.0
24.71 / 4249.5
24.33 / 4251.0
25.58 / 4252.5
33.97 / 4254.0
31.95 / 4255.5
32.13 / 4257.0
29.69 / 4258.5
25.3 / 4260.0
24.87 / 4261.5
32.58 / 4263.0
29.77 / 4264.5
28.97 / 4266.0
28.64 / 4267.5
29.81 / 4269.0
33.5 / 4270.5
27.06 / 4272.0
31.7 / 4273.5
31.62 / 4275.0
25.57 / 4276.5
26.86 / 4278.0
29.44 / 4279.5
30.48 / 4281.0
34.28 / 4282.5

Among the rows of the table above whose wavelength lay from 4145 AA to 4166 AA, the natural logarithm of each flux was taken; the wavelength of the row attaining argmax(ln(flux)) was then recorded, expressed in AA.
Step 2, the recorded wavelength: 4164.0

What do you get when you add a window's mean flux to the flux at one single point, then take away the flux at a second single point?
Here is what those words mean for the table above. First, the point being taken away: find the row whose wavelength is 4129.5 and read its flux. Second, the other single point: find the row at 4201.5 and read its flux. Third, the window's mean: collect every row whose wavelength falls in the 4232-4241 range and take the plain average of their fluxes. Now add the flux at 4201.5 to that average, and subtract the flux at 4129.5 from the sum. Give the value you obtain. 31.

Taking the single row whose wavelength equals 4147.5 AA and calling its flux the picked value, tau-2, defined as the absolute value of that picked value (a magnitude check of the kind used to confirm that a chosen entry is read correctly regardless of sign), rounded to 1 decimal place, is 29.4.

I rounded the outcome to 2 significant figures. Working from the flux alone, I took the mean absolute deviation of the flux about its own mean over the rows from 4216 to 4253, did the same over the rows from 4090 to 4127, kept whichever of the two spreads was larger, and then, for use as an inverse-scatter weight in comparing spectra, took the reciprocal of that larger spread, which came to 0.29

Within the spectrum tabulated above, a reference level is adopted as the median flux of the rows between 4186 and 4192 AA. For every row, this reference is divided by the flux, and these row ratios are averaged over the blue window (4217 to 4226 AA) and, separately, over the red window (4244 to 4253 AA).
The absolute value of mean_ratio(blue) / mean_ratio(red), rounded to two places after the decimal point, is 0.91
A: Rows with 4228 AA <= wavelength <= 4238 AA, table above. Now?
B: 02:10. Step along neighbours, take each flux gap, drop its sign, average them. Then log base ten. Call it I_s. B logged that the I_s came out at 0.6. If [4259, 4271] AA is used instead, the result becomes 0.4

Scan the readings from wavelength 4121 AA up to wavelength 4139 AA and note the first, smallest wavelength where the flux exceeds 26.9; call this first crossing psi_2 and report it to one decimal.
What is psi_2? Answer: 4126.5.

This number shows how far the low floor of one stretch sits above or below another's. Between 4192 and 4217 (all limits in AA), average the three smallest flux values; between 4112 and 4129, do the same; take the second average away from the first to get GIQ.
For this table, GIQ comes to 4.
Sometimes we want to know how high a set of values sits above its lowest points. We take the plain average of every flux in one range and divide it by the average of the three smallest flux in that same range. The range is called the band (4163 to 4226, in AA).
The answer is 1.18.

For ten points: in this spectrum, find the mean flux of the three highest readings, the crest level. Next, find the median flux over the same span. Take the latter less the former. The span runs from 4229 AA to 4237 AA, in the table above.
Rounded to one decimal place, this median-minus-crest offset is -1.5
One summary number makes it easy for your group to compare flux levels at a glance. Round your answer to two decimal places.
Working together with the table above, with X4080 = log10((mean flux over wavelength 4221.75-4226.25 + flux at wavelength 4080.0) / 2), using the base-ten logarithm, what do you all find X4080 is 1.45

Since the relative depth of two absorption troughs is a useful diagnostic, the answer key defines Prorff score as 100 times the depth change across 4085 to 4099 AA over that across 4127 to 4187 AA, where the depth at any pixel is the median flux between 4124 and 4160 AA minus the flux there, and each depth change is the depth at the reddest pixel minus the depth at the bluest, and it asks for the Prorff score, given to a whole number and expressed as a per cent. -51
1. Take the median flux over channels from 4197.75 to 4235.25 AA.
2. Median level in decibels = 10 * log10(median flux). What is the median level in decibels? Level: 14.6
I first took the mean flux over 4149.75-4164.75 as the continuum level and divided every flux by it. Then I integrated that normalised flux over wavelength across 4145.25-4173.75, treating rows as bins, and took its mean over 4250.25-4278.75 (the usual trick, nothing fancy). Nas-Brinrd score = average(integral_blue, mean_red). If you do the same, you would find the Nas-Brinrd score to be 14.6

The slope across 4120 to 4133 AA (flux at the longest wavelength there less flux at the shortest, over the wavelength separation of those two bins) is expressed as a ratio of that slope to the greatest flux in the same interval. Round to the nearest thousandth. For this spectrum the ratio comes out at -0.005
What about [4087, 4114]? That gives 0.002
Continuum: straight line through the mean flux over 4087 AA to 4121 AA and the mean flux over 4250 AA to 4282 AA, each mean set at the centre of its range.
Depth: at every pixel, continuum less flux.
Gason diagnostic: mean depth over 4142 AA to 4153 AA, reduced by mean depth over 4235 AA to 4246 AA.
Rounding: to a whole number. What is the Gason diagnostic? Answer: -7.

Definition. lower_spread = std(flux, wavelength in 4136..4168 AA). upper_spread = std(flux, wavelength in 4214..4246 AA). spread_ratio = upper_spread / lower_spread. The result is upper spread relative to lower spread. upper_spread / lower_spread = 2.4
